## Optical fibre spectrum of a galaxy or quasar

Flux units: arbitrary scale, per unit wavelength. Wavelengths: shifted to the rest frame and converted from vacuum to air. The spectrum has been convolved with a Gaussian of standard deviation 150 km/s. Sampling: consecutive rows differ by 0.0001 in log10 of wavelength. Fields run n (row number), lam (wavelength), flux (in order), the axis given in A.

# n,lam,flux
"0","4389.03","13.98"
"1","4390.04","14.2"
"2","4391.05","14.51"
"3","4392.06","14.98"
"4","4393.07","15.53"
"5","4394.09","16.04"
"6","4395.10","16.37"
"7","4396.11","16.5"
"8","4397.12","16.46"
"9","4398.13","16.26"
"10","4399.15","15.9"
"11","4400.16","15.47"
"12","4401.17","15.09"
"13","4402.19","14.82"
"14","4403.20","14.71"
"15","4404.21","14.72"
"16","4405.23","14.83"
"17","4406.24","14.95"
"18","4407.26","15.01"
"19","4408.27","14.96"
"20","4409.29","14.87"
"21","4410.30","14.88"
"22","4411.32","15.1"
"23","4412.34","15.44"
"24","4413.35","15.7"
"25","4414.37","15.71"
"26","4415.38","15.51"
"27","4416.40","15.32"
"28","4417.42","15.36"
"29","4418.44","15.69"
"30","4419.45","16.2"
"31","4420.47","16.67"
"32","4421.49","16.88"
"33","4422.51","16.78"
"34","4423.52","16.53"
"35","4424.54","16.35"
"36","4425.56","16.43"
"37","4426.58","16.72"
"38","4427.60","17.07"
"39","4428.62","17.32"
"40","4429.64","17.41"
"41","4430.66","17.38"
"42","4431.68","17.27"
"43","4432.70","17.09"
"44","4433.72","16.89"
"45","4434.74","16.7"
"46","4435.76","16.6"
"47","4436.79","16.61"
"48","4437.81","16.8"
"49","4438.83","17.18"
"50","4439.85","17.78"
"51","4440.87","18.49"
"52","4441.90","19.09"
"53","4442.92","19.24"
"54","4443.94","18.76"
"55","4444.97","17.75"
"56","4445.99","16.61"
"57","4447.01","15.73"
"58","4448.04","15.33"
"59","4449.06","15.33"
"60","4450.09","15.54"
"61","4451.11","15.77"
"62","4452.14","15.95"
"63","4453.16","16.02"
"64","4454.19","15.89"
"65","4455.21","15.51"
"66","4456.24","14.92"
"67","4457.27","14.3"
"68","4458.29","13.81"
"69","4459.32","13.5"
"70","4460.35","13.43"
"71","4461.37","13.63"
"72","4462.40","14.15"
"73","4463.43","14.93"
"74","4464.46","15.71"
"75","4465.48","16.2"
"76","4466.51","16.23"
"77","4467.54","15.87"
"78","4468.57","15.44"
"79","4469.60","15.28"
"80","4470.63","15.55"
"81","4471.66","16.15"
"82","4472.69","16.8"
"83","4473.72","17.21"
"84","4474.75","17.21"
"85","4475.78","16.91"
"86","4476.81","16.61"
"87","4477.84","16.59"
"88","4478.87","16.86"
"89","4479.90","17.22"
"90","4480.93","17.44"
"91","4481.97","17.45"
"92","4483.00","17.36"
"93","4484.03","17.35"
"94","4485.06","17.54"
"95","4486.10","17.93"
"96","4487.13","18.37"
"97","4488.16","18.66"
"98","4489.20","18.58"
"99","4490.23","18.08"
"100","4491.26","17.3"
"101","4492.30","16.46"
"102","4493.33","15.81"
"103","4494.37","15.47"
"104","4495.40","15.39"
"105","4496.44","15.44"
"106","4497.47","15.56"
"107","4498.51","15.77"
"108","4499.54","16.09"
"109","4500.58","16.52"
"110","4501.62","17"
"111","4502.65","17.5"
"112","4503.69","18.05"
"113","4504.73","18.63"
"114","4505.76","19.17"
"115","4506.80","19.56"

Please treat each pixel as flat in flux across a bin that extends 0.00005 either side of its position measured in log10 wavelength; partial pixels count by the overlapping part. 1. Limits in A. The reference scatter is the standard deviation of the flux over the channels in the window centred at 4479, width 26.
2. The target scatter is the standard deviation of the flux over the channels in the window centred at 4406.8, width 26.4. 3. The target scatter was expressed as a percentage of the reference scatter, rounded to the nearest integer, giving 62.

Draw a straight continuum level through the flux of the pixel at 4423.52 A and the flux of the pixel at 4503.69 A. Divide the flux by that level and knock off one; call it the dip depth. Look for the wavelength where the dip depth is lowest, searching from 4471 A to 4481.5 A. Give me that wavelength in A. 4471.66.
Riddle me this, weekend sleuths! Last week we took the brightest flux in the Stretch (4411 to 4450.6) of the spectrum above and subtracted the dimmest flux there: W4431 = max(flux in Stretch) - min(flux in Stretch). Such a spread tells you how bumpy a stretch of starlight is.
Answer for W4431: 4.1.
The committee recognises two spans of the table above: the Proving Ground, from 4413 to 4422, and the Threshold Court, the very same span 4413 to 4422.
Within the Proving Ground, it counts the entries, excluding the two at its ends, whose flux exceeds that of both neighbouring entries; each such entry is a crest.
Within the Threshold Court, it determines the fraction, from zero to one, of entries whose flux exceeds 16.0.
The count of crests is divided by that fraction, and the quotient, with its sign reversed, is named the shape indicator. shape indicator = -3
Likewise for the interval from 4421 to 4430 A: 0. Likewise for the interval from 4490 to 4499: 0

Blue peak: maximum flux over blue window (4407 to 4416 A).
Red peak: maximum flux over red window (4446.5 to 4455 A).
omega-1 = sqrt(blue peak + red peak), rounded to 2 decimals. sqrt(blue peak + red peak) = 5.63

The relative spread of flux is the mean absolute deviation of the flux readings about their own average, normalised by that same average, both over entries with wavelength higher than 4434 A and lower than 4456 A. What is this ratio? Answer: 0.061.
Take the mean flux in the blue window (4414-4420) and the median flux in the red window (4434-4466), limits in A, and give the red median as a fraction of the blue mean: 1.02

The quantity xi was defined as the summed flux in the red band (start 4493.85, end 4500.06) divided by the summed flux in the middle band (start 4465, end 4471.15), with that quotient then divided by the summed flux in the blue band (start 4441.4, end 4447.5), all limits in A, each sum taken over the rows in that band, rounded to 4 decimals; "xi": 0.0092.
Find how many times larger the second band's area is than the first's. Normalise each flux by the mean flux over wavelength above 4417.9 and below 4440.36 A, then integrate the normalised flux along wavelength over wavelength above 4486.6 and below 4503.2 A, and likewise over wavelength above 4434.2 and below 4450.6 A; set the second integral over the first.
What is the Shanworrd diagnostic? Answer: 1.01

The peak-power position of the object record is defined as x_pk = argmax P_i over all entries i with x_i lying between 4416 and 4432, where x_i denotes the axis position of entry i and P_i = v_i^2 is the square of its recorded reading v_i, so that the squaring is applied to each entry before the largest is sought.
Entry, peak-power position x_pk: 4429.64 A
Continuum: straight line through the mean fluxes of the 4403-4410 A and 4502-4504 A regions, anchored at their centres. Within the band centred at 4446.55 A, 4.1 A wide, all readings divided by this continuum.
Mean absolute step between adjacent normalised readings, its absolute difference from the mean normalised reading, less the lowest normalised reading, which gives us 0.014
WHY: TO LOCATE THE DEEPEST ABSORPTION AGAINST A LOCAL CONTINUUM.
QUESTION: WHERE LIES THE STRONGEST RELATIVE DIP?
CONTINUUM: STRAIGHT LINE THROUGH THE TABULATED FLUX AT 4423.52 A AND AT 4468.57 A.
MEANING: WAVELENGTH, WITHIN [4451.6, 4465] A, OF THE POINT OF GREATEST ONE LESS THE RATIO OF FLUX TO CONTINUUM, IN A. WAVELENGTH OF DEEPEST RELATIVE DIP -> 4460.35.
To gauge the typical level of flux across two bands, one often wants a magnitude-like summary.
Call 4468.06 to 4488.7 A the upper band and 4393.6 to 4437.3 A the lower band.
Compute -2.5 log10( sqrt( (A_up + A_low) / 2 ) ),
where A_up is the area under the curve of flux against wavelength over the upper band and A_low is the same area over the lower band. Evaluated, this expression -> -3.40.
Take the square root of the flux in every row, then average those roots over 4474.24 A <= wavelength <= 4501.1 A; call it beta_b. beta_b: 4.11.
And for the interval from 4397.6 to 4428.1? 3.96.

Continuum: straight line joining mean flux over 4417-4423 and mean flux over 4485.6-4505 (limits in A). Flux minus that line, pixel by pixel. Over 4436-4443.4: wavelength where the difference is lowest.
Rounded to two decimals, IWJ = 4436.79 A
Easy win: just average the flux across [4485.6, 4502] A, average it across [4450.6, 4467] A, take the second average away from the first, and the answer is 1.8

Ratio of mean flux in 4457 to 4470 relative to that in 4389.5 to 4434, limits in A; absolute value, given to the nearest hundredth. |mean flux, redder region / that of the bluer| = 0.93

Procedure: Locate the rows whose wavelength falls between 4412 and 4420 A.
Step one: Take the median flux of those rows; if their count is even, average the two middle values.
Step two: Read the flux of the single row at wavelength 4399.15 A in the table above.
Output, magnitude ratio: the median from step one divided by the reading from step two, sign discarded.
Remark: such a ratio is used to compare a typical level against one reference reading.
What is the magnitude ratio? 0.98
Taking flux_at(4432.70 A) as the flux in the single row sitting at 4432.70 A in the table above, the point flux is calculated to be 17.09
